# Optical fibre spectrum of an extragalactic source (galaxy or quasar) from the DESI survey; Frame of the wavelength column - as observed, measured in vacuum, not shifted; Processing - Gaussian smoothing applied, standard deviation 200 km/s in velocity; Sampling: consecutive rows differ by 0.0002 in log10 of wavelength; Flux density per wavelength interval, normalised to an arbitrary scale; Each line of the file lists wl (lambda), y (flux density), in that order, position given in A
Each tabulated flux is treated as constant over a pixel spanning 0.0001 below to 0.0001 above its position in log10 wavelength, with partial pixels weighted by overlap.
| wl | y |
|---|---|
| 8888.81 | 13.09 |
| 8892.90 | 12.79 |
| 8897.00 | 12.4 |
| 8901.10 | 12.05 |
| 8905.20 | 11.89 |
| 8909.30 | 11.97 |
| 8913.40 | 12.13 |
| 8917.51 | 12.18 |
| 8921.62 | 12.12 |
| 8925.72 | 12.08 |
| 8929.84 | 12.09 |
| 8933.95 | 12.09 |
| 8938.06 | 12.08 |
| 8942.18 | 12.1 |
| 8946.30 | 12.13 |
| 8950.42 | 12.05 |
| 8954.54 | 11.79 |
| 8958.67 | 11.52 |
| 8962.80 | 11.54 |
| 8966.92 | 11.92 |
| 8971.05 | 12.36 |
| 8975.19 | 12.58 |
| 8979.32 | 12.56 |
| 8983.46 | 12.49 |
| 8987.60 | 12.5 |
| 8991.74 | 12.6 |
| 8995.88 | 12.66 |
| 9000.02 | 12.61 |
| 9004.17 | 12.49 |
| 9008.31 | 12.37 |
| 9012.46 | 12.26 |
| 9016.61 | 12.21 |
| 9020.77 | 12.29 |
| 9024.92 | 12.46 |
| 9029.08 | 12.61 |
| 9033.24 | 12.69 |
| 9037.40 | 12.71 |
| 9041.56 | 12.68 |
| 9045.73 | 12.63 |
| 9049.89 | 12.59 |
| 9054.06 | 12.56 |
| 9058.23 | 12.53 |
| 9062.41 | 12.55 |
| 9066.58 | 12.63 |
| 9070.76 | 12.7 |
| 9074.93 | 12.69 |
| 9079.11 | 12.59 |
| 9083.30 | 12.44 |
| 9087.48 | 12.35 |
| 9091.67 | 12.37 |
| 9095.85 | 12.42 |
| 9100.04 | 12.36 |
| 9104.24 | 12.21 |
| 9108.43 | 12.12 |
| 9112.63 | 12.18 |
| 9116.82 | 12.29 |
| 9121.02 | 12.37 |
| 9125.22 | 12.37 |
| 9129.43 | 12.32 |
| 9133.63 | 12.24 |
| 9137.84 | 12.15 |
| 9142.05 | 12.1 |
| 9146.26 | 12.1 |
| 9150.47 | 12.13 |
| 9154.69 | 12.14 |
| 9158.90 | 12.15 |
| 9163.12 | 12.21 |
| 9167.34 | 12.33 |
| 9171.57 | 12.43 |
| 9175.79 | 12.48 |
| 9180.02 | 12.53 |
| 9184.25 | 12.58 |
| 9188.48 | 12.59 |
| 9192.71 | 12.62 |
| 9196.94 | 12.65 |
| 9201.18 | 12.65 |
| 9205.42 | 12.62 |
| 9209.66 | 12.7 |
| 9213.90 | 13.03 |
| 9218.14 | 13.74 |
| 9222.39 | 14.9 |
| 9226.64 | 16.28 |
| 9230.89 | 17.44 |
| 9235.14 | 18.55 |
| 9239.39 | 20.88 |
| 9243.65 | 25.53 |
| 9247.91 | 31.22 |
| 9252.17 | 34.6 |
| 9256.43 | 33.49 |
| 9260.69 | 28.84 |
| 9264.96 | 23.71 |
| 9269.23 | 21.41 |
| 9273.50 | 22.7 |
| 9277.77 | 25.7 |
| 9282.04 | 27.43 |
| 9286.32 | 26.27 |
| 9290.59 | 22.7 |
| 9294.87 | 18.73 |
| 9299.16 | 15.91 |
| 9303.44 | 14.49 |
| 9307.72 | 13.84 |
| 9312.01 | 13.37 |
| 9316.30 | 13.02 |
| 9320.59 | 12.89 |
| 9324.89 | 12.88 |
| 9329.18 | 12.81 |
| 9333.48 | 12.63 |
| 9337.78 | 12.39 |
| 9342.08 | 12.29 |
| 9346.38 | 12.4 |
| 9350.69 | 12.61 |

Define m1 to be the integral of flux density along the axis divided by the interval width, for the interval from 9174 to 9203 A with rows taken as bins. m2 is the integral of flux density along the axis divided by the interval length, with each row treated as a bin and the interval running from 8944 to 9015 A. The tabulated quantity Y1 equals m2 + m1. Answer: 24.8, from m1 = 12.6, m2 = 12.3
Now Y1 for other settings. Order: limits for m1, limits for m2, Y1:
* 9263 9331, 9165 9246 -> 33.3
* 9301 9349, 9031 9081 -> 25.6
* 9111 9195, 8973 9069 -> 24.9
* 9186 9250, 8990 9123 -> 28.9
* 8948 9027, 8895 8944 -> 24.4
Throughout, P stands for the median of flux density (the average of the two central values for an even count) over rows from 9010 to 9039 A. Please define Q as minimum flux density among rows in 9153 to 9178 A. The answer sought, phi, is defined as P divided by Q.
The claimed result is 1.03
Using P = 12.46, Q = 12.14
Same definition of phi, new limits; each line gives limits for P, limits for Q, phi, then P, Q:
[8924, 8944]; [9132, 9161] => 1.00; 12.09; 12.1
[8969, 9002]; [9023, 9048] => 1.01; 12.57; 12.46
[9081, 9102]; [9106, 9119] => 1.02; 12.37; 12.12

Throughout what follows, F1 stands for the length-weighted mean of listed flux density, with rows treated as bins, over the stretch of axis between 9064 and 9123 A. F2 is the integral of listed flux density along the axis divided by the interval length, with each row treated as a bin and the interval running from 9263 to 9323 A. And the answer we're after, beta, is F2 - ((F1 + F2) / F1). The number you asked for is 16.8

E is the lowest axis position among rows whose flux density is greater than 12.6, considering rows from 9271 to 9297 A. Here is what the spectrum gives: 9273.50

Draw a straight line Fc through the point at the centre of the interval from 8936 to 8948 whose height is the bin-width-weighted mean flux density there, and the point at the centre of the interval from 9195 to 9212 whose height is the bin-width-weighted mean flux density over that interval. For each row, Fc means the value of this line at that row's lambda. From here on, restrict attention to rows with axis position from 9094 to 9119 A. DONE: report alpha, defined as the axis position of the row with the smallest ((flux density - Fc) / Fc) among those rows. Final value 9108.43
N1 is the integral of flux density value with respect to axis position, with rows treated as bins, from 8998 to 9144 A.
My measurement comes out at 1815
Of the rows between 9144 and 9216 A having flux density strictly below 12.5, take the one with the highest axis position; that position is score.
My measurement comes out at 9175.79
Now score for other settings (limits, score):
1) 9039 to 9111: 9108.43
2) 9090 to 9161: 9158.90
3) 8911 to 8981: 8971.05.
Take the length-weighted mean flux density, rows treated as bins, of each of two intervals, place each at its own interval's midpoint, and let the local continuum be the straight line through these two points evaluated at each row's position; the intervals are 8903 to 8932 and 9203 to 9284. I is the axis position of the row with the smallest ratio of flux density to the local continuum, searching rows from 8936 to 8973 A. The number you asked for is 8962.80 A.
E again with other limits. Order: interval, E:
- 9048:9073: 9066.58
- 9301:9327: 9303.44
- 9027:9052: 9029.08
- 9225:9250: 9226.64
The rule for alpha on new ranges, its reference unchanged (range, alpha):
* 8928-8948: 8938.06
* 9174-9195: 9175.79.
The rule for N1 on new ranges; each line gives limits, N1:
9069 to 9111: 522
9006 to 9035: 360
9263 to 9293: 727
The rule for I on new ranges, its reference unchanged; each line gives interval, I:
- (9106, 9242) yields 9205.42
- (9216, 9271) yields 9218.14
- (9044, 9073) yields 9070.76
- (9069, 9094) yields 9091.67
